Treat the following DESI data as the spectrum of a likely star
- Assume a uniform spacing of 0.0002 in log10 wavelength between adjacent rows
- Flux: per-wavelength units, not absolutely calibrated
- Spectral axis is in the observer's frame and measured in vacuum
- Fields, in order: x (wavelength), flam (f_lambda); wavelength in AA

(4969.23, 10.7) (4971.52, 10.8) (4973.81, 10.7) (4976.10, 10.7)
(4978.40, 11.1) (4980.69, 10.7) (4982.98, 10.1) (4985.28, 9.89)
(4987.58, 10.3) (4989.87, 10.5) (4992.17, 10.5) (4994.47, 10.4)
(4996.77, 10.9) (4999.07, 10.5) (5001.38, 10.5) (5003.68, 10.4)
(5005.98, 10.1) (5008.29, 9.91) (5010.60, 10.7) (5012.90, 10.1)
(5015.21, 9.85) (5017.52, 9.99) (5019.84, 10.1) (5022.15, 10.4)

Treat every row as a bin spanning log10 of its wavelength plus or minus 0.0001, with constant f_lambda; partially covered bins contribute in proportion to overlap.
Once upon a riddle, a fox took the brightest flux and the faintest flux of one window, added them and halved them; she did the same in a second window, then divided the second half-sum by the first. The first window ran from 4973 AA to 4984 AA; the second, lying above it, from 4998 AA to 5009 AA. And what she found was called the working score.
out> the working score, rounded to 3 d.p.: 0.963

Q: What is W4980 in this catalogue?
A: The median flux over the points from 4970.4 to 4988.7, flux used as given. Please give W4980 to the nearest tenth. 10.7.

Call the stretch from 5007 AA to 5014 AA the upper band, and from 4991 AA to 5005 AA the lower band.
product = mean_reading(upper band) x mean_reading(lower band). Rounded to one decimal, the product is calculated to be 107.8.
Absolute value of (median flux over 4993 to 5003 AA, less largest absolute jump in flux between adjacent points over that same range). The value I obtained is 10.0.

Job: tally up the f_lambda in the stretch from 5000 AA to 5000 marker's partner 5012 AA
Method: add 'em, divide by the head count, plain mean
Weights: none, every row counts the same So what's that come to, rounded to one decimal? 10.3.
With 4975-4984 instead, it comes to 10.7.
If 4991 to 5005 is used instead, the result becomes 10.5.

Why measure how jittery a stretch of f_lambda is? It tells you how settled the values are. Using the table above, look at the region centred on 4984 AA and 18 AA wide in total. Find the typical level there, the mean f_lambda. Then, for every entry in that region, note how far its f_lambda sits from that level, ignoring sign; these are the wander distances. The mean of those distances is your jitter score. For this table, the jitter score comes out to 0.283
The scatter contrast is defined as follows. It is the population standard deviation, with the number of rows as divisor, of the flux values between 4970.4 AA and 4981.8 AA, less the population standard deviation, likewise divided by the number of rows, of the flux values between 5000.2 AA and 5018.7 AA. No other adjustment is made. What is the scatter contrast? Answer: -0.13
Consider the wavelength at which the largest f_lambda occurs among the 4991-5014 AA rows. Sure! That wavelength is 4996.77 AA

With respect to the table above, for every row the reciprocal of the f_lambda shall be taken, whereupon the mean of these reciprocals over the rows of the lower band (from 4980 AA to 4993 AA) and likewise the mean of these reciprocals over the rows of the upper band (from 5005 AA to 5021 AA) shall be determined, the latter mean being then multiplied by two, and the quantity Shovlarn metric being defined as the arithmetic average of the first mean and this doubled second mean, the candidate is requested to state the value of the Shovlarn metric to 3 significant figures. 0.147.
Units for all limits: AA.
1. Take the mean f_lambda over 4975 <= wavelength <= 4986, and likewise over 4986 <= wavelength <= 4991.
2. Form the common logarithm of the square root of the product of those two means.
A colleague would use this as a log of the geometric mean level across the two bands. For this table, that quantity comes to 1.019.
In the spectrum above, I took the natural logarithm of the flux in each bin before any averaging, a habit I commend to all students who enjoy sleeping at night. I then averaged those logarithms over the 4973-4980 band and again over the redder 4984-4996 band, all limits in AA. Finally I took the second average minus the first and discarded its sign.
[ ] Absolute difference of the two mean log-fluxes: 0.05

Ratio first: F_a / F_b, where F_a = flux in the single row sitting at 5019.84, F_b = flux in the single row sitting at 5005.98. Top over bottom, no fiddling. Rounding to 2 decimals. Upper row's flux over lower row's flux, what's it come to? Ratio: 1.00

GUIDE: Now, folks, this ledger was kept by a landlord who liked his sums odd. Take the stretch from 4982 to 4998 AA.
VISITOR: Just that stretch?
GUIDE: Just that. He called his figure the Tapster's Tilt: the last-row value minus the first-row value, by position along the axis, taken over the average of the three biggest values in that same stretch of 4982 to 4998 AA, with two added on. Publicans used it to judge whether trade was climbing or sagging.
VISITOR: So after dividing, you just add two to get 2.08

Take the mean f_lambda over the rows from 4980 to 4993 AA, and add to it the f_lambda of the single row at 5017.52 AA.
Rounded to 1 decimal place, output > 20.3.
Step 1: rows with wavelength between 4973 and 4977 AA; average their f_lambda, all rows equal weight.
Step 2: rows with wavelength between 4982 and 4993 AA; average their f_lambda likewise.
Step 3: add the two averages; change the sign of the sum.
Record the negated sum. -21.0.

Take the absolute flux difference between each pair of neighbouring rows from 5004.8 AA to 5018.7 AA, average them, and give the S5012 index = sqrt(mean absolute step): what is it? 0.63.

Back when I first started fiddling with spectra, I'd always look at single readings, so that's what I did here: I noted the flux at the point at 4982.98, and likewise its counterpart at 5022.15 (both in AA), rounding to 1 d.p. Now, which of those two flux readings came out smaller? 10.1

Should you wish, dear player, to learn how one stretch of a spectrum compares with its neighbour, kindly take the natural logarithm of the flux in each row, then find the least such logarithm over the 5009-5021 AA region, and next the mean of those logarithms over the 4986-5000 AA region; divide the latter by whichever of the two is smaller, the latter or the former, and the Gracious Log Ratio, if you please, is 1.03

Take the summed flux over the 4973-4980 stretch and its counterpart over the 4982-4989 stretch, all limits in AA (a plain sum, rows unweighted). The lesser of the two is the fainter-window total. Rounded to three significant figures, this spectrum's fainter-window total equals 30.3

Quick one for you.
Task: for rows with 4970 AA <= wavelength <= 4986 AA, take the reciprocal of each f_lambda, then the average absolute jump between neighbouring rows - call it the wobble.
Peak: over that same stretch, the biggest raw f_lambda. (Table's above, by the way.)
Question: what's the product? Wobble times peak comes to 0.028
